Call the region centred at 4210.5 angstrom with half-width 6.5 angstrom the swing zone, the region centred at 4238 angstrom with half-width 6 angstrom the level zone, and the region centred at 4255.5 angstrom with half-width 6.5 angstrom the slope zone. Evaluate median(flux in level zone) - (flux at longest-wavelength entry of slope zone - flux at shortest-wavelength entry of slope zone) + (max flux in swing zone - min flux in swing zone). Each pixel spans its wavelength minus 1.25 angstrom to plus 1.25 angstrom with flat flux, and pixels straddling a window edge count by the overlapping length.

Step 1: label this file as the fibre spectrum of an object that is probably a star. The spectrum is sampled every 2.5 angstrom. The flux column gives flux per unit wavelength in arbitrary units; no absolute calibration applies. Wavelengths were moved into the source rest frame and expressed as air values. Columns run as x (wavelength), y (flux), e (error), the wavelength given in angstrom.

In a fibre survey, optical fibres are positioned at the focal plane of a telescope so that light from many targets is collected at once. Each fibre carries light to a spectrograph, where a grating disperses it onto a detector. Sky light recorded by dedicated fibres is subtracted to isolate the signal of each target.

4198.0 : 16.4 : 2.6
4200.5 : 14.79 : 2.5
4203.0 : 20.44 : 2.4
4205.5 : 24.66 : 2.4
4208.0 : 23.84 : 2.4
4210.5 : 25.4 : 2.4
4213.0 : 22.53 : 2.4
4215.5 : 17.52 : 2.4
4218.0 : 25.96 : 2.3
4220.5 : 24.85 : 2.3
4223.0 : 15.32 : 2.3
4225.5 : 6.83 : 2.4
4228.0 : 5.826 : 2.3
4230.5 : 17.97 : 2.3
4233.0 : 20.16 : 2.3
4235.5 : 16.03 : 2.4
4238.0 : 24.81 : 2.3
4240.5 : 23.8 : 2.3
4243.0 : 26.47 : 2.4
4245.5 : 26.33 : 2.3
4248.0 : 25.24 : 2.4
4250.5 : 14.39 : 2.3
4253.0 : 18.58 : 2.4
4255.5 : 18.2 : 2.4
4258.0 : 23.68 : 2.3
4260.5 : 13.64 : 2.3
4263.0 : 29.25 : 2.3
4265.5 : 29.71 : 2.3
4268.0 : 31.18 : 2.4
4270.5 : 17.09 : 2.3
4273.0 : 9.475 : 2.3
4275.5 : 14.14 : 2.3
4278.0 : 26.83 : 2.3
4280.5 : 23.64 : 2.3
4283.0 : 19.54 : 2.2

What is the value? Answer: 32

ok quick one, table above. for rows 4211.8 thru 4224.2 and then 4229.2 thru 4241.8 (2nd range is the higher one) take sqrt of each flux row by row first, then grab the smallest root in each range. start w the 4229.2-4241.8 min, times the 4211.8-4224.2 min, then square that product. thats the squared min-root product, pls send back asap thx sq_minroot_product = 246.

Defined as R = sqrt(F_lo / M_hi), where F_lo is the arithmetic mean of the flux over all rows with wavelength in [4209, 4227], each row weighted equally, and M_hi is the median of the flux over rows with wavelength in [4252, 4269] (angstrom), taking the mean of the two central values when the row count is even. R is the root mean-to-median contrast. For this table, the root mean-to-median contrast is 0.91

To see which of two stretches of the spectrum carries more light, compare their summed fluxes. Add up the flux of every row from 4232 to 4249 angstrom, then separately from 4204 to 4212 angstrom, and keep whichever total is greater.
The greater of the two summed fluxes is 163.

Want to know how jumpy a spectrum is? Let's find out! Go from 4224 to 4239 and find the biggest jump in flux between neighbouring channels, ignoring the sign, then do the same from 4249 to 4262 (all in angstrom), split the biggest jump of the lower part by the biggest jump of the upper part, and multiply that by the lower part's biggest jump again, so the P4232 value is 15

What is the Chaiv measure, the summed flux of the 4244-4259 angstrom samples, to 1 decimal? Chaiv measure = 126.4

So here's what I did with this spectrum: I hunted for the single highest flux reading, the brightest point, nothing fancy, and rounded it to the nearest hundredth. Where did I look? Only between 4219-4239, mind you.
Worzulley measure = 24.85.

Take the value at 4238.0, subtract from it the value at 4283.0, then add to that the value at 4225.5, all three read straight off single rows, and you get 12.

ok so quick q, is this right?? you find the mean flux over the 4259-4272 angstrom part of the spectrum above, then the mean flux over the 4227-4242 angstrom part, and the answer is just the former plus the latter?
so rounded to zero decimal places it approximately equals 42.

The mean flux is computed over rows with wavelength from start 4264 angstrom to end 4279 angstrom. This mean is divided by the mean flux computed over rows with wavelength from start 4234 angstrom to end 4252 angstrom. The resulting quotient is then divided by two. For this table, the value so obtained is 0.48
